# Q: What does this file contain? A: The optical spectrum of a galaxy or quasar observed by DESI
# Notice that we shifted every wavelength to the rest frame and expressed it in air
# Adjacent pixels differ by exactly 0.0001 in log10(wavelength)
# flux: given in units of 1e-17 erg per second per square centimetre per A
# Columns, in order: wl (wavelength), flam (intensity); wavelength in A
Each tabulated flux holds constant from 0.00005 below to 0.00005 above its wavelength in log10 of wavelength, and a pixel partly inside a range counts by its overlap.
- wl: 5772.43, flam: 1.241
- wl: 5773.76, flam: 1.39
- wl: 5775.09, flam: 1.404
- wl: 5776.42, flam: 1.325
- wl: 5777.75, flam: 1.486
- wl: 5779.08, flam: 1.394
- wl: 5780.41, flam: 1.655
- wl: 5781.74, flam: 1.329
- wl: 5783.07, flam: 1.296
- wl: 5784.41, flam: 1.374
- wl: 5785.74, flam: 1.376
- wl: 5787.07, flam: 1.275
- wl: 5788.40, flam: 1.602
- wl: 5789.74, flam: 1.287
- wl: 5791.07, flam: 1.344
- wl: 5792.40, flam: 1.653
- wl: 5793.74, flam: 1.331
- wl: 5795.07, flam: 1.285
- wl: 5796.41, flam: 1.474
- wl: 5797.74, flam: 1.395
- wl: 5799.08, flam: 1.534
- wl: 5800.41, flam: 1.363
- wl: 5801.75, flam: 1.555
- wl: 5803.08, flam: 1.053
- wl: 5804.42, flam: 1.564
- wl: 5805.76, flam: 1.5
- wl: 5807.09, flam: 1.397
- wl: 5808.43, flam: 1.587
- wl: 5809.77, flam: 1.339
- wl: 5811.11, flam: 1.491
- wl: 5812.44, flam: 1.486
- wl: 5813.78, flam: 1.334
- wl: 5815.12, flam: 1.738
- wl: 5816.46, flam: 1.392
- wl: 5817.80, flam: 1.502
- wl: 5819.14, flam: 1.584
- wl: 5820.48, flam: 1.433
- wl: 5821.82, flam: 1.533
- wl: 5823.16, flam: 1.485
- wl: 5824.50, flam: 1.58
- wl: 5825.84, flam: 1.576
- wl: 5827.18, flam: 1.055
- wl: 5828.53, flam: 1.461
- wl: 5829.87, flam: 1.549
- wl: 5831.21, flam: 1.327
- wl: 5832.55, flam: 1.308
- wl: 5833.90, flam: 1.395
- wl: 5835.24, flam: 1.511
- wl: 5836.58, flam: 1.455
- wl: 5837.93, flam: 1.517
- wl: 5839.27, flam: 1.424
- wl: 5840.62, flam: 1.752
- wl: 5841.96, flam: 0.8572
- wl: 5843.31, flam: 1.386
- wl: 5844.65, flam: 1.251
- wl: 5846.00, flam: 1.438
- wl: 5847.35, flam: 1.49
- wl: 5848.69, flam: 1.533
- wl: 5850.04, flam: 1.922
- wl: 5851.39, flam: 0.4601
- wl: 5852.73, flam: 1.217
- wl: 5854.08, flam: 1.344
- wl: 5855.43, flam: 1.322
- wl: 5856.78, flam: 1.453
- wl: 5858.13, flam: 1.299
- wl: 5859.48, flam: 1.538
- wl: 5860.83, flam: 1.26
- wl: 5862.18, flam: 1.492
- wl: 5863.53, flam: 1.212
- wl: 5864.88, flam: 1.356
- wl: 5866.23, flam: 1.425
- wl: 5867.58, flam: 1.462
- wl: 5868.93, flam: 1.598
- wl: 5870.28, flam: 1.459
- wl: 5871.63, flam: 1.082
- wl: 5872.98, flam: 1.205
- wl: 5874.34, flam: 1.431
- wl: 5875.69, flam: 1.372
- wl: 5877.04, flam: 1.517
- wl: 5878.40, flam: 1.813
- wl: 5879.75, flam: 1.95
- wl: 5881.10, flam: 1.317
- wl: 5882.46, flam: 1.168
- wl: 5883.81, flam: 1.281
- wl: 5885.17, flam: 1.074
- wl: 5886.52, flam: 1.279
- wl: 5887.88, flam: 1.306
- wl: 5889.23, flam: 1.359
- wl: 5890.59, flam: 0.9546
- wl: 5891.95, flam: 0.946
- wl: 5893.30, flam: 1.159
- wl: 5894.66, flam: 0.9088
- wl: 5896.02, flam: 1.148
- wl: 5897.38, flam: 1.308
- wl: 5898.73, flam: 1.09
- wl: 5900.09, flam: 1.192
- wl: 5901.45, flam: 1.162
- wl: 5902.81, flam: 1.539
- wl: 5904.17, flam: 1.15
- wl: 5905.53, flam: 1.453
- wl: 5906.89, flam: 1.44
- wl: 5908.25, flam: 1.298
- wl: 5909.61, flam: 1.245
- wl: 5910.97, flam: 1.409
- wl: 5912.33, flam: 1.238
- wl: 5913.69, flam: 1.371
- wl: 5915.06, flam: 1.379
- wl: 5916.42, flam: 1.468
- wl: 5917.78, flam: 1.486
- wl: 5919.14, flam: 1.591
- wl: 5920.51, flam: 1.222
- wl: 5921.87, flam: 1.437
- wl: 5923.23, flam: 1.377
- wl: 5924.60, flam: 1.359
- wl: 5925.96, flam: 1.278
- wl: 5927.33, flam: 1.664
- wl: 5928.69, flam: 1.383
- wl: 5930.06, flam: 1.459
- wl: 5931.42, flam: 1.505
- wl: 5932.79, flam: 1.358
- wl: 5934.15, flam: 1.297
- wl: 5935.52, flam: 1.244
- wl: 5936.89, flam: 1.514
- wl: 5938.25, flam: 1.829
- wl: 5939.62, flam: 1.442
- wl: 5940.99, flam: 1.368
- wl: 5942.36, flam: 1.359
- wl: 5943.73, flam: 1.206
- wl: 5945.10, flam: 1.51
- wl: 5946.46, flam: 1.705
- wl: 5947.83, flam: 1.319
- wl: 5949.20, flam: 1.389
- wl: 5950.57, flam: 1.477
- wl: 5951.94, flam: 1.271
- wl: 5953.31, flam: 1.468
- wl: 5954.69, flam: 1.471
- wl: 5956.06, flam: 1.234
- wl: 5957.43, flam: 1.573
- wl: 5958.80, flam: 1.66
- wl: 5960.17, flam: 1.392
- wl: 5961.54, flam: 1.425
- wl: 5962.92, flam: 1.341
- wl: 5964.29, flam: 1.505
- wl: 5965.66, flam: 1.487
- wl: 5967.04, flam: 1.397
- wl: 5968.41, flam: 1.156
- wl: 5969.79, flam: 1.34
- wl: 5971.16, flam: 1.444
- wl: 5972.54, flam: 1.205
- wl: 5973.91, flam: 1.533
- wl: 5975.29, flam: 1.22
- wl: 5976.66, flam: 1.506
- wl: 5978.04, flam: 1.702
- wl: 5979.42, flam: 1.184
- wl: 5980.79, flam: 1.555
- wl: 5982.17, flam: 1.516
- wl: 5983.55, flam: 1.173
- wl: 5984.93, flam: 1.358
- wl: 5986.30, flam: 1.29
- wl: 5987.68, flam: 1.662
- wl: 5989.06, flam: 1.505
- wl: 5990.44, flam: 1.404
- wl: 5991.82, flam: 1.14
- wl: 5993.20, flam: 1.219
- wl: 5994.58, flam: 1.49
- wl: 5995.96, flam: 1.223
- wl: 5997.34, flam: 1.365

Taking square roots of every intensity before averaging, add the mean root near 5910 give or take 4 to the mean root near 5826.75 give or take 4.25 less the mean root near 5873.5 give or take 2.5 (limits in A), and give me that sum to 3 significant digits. 1.23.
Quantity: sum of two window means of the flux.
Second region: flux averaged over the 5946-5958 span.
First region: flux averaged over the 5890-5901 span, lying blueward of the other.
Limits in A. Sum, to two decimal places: 2.52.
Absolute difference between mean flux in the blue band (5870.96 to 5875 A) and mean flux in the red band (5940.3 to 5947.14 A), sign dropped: 0.19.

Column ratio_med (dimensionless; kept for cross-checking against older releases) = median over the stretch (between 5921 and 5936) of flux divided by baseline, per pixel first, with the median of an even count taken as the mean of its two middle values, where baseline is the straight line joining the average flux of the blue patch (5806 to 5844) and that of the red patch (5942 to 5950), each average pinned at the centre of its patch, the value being 0.97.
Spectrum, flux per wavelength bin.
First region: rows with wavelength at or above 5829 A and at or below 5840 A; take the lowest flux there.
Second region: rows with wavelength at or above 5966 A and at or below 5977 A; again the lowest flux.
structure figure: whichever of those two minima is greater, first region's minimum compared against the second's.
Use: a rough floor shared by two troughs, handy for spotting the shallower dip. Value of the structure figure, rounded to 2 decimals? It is 1.31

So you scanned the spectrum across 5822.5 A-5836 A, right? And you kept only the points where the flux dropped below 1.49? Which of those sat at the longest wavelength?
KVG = 5833.90 A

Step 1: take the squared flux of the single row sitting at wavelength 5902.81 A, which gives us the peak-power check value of 2.37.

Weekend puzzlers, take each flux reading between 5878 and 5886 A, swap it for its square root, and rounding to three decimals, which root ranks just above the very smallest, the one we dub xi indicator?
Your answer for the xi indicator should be 1.081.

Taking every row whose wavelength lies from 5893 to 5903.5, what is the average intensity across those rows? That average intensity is 1.19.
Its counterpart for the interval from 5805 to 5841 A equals 1.47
